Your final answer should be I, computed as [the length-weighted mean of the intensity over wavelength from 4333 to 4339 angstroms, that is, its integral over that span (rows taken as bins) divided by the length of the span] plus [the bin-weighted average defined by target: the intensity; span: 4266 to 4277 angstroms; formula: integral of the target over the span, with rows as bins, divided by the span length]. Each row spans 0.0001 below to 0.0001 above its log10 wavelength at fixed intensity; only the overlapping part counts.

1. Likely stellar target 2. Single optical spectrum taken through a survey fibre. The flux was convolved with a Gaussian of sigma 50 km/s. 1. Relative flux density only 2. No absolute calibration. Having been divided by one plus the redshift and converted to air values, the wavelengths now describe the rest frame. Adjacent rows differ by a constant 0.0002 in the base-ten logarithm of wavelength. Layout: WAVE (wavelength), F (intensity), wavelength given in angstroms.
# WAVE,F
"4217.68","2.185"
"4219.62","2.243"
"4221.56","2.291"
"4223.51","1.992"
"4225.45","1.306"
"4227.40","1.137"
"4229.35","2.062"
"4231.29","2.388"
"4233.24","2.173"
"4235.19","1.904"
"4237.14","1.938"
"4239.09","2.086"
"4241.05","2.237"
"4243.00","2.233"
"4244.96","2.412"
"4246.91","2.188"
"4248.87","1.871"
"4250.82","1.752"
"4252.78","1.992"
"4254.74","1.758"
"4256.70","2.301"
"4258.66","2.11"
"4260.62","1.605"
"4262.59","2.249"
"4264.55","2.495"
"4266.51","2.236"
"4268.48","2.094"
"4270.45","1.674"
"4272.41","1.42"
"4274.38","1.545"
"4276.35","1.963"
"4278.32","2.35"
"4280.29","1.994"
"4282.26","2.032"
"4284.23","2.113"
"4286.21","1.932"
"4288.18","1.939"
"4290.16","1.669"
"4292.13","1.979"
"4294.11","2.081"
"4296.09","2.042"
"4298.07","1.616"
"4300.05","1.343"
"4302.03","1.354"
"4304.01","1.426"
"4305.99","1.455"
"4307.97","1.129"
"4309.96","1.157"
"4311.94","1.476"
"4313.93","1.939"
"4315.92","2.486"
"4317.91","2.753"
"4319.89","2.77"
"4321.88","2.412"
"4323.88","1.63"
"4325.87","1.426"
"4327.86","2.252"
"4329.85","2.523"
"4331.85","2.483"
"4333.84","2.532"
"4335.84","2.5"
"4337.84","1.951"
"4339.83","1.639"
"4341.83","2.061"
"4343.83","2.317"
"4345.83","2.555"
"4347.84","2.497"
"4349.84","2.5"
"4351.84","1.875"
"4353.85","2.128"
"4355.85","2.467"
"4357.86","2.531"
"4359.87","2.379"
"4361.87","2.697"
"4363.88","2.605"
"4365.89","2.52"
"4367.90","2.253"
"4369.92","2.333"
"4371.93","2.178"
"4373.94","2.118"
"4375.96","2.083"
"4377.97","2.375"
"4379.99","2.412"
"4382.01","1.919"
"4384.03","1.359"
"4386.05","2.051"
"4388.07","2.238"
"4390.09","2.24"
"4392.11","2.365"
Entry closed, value 4.1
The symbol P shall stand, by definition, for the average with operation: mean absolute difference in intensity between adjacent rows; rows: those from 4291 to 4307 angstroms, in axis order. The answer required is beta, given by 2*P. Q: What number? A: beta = 0.27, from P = 0.14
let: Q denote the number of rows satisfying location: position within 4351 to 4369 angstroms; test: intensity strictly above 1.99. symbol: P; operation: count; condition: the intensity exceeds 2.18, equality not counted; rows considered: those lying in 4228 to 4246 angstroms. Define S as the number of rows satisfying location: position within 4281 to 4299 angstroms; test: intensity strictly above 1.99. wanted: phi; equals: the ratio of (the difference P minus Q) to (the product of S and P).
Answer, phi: -0.25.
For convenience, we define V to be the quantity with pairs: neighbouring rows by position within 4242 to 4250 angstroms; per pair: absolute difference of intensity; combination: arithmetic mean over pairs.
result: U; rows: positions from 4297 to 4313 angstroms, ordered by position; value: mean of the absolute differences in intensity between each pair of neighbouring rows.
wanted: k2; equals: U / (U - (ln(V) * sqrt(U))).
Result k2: 0.21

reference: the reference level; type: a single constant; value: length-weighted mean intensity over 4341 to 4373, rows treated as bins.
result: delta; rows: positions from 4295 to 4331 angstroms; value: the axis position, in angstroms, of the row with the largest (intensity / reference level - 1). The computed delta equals 4319.89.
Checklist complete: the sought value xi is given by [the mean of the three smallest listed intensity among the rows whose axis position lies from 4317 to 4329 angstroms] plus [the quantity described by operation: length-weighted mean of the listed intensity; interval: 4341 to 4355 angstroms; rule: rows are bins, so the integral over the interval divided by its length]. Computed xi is 4.0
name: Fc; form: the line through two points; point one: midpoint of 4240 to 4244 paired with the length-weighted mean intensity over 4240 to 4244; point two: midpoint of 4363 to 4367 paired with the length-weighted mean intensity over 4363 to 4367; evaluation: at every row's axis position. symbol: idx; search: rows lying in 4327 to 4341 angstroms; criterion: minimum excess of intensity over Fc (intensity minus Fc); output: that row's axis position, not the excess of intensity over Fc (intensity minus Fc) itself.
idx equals 4339.83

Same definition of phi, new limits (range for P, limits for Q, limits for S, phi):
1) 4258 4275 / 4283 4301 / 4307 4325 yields 0.00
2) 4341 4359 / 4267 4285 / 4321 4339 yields 0.03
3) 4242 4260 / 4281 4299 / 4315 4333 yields 0.00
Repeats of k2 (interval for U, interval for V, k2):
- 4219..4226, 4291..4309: 0.24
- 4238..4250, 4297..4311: 0.17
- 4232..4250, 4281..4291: 0.17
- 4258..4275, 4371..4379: 0.22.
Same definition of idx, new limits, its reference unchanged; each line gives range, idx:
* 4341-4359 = 4351.84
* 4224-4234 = 4227.40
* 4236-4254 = 4250.82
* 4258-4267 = 4260.62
